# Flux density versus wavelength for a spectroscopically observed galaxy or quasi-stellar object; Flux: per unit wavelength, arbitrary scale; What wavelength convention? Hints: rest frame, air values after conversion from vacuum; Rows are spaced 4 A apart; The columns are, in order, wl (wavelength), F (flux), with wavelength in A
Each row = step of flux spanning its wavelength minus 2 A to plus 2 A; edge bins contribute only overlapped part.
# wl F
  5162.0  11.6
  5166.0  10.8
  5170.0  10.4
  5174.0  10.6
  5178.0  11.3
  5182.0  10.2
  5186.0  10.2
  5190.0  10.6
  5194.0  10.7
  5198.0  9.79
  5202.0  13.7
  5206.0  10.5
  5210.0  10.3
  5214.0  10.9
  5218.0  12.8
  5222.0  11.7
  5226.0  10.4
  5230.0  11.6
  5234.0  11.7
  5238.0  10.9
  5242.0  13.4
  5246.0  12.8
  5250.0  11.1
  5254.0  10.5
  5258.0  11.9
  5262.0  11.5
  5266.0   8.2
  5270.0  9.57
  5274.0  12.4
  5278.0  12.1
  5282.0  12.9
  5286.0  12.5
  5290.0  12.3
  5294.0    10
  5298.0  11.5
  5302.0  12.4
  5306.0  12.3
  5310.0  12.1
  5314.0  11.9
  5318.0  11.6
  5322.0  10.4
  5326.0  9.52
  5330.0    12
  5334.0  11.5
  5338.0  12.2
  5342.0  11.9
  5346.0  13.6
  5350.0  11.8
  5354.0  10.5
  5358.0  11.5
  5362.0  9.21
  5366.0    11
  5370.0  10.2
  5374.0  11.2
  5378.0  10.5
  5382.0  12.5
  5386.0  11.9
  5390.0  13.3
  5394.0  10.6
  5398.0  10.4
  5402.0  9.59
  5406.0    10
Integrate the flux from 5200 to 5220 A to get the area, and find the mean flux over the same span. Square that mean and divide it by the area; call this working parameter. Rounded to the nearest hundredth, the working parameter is 0.58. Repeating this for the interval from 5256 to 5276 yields 0.54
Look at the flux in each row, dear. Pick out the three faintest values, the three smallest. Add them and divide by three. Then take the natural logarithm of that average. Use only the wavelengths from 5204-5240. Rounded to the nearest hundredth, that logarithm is 2.34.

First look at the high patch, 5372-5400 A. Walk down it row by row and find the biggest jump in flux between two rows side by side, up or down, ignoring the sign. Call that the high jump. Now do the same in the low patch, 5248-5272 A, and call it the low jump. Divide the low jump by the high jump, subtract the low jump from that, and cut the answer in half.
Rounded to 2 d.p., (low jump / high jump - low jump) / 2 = -1.04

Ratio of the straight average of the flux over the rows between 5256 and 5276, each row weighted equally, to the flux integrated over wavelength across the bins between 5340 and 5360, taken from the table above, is 0.045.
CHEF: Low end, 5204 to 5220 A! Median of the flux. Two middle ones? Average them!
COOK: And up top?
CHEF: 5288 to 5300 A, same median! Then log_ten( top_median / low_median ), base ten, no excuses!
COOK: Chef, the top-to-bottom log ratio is 0.031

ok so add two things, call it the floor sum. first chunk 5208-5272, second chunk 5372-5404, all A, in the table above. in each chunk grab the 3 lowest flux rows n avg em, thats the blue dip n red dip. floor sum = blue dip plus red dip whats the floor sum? 19.5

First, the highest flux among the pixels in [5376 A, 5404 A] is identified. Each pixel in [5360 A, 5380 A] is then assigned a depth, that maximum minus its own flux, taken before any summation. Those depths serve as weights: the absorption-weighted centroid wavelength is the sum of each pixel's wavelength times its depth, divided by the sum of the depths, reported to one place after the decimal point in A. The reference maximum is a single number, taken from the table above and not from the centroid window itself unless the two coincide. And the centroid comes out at 5369.2 A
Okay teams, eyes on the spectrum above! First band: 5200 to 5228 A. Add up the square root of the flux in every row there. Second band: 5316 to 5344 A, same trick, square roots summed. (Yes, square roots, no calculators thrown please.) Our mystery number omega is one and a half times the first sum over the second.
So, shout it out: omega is 1.51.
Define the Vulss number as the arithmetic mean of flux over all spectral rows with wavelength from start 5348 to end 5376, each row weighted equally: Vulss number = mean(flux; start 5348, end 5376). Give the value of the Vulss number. 10.8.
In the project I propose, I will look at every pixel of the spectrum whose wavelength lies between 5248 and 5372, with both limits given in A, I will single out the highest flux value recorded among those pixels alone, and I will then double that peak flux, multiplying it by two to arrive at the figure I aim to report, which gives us 27.2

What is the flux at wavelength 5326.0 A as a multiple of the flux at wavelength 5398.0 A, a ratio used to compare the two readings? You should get 0.92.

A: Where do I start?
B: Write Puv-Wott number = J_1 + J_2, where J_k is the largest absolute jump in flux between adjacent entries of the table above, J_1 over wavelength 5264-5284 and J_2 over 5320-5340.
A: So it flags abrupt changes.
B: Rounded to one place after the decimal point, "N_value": 5.3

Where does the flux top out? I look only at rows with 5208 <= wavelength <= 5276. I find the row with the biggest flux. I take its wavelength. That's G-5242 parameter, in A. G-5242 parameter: 5242.0 A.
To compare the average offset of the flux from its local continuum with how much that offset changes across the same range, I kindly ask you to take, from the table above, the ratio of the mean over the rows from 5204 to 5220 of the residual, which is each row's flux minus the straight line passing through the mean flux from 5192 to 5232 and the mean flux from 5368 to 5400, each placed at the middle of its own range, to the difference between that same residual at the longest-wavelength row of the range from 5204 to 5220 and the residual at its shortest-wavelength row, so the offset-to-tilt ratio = -0.05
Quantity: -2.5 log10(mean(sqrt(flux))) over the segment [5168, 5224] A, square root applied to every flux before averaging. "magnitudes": -1.30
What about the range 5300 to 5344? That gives -1.33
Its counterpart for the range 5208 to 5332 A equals -1.32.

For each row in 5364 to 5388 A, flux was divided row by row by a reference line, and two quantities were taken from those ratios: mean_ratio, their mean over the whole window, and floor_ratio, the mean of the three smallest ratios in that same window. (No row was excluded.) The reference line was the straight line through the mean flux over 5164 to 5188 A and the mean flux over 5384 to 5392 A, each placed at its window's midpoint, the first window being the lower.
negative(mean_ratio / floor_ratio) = -1.06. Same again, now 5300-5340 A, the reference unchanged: -1.11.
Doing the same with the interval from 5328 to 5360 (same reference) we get -1.07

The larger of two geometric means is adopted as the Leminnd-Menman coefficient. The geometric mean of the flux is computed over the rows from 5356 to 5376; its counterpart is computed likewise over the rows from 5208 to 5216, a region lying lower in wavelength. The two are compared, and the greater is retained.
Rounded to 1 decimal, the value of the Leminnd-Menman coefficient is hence 10.6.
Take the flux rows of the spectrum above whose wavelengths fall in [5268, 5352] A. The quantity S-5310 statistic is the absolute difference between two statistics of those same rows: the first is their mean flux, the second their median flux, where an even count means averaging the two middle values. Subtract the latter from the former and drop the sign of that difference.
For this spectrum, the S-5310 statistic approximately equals 0.26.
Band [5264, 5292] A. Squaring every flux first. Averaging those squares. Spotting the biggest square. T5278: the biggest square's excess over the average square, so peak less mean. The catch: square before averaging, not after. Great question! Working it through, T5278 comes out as 33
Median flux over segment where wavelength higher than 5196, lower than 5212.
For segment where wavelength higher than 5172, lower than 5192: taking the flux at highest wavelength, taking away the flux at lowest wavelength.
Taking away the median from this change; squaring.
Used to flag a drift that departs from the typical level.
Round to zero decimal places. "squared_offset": 108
